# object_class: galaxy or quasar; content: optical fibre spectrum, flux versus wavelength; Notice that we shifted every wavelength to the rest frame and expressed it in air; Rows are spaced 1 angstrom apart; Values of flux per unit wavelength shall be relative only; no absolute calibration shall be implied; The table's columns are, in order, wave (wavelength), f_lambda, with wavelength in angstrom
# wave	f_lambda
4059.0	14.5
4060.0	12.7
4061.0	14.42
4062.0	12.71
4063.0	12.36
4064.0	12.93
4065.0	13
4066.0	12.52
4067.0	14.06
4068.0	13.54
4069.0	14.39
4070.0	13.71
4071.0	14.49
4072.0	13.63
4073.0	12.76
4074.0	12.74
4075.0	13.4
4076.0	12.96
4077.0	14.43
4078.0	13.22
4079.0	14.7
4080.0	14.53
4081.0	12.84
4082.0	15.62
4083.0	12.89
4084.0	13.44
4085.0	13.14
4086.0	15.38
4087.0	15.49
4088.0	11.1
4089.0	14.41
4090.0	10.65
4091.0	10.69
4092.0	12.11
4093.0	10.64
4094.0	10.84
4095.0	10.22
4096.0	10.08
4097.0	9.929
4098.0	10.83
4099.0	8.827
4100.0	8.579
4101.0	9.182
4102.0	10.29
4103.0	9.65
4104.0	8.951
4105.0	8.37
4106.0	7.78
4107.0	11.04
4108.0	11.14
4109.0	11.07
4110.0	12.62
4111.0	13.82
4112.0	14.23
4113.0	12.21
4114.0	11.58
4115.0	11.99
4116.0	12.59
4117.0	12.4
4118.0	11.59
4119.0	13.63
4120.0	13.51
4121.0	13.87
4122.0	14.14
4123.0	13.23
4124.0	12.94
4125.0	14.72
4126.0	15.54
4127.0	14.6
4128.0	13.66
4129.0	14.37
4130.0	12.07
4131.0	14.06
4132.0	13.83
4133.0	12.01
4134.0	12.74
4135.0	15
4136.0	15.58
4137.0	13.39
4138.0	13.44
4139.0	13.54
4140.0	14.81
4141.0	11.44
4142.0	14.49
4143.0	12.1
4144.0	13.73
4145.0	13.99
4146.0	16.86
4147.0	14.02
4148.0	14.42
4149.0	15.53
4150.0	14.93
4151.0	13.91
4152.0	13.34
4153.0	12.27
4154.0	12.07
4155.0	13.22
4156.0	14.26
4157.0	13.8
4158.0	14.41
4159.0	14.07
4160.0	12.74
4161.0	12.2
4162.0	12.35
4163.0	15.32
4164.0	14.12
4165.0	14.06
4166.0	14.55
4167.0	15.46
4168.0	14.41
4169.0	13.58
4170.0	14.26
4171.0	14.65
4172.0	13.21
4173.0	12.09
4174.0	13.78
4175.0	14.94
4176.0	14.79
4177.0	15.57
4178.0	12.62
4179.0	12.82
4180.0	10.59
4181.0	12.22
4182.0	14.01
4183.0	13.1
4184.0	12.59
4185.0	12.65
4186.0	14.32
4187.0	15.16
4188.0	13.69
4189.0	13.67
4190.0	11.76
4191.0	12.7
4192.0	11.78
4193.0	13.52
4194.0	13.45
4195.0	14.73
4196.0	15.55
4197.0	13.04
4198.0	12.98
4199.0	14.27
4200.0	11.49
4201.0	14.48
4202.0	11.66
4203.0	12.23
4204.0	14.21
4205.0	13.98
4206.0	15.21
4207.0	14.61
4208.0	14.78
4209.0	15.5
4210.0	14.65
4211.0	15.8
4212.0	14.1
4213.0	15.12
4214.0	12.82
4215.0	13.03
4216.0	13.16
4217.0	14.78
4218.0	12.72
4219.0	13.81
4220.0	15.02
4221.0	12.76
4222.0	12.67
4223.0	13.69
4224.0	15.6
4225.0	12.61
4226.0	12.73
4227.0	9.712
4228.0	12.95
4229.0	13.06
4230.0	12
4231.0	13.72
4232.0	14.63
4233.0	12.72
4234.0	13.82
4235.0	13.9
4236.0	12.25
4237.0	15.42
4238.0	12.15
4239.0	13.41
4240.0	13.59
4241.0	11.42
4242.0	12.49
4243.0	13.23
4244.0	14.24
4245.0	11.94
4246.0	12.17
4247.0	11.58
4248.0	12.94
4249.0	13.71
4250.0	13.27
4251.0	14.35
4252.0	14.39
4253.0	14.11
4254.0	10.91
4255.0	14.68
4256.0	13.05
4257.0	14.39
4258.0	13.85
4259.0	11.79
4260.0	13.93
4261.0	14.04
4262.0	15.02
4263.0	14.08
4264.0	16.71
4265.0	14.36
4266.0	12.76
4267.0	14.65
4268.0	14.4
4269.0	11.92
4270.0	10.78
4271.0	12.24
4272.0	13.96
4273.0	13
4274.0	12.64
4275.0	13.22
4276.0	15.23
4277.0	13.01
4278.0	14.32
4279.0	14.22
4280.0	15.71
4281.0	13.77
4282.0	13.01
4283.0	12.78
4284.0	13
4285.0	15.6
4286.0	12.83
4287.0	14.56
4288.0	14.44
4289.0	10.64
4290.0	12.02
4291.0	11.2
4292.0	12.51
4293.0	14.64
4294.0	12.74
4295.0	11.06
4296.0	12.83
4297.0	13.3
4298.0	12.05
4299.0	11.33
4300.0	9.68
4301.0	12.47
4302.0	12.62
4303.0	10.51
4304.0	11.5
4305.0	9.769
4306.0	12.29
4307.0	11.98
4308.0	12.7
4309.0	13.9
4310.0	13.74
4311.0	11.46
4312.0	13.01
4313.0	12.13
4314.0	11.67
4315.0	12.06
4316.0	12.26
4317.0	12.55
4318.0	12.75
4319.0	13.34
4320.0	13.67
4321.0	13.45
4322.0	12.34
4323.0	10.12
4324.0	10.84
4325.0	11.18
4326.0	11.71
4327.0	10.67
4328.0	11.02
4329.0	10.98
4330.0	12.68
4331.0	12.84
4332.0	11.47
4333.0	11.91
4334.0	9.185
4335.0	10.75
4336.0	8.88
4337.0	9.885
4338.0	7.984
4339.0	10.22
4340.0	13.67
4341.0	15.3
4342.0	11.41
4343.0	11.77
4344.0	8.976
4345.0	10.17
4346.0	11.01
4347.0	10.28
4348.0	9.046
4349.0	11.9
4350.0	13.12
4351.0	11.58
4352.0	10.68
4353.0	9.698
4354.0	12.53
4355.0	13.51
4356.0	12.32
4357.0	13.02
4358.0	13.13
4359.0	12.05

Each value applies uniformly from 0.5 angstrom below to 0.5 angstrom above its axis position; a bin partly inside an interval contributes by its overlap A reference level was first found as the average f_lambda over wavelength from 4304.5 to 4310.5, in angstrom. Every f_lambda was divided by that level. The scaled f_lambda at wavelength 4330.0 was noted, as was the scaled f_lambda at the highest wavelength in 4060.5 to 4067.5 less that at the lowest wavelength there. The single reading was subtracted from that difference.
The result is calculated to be -1.05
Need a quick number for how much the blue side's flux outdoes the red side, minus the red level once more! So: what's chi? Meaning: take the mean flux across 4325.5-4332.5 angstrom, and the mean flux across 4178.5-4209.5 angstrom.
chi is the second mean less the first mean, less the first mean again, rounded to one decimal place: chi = -9.8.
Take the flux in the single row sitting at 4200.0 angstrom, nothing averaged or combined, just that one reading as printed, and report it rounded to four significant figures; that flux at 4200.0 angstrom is 11.49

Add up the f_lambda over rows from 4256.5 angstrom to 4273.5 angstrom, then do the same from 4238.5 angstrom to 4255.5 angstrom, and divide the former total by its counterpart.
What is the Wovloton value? 1.04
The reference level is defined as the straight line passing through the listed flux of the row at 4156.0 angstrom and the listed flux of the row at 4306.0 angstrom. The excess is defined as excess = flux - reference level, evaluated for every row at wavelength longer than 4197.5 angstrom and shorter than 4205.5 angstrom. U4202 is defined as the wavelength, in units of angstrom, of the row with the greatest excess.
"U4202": 4201.0 angstrom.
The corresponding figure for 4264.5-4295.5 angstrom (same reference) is 4280.0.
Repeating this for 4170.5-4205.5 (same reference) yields 4196.0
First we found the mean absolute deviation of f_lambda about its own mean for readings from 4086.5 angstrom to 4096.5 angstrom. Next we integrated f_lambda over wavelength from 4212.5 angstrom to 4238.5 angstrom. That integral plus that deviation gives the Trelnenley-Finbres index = 348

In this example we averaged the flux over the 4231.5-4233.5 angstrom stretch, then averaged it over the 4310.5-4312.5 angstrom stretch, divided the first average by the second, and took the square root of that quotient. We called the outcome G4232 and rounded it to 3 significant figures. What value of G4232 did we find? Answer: 1.06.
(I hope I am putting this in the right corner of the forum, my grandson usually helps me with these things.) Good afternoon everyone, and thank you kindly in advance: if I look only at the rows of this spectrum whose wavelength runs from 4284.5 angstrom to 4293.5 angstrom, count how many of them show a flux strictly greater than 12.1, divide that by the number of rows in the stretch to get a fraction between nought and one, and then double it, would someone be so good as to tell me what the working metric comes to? 1.3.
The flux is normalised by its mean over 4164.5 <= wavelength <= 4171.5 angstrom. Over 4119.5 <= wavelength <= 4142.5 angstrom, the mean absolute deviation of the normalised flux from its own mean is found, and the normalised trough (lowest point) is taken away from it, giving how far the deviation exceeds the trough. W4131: -0.74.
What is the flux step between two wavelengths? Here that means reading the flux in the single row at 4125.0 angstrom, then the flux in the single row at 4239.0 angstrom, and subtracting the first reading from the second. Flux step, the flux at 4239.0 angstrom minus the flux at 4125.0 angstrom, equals -1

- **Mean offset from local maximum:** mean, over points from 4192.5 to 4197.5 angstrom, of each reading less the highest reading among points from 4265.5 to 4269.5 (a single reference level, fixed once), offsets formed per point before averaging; -0.6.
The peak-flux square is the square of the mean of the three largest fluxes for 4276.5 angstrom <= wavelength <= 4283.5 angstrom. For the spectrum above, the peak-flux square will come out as 218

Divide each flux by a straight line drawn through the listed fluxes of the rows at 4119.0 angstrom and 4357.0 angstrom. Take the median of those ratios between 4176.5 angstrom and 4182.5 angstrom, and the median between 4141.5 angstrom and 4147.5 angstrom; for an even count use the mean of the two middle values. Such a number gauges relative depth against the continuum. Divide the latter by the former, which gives 1.09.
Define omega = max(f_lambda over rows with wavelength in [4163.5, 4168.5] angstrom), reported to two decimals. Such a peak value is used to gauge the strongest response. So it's 15.46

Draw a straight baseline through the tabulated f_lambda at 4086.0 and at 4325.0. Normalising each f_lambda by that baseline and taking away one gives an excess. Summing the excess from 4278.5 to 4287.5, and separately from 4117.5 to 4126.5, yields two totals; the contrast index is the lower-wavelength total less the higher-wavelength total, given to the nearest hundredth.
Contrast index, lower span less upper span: -2.17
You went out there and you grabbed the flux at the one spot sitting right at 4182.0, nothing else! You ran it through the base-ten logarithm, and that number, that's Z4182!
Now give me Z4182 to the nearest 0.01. 1.15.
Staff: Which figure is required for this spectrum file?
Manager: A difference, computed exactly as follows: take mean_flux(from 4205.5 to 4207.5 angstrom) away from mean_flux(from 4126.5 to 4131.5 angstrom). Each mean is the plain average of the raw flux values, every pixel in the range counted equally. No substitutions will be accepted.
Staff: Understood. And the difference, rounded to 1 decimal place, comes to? -1.2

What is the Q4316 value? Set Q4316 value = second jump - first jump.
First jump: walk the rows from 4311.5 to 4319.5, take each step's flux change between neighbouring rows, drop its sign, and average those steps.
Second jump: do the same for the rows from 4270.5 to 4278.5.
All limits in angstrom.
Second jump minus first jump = 0.9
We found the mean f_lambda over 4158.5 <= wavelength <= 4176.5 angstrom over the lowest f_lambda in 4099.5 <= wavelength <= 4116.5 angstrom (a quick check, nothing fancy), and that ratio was 1.79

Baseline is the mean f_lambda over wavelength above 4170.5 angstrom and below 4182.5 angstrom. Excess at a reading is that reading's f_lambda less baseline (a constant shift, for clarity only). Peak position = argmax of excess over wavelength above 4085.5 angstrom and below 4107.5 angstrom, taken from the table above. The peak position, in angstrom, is 4087.0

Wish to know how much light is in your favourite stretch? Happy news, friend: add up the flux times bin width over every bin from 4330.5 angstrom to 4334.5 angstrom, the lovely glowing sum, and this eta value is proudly 45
